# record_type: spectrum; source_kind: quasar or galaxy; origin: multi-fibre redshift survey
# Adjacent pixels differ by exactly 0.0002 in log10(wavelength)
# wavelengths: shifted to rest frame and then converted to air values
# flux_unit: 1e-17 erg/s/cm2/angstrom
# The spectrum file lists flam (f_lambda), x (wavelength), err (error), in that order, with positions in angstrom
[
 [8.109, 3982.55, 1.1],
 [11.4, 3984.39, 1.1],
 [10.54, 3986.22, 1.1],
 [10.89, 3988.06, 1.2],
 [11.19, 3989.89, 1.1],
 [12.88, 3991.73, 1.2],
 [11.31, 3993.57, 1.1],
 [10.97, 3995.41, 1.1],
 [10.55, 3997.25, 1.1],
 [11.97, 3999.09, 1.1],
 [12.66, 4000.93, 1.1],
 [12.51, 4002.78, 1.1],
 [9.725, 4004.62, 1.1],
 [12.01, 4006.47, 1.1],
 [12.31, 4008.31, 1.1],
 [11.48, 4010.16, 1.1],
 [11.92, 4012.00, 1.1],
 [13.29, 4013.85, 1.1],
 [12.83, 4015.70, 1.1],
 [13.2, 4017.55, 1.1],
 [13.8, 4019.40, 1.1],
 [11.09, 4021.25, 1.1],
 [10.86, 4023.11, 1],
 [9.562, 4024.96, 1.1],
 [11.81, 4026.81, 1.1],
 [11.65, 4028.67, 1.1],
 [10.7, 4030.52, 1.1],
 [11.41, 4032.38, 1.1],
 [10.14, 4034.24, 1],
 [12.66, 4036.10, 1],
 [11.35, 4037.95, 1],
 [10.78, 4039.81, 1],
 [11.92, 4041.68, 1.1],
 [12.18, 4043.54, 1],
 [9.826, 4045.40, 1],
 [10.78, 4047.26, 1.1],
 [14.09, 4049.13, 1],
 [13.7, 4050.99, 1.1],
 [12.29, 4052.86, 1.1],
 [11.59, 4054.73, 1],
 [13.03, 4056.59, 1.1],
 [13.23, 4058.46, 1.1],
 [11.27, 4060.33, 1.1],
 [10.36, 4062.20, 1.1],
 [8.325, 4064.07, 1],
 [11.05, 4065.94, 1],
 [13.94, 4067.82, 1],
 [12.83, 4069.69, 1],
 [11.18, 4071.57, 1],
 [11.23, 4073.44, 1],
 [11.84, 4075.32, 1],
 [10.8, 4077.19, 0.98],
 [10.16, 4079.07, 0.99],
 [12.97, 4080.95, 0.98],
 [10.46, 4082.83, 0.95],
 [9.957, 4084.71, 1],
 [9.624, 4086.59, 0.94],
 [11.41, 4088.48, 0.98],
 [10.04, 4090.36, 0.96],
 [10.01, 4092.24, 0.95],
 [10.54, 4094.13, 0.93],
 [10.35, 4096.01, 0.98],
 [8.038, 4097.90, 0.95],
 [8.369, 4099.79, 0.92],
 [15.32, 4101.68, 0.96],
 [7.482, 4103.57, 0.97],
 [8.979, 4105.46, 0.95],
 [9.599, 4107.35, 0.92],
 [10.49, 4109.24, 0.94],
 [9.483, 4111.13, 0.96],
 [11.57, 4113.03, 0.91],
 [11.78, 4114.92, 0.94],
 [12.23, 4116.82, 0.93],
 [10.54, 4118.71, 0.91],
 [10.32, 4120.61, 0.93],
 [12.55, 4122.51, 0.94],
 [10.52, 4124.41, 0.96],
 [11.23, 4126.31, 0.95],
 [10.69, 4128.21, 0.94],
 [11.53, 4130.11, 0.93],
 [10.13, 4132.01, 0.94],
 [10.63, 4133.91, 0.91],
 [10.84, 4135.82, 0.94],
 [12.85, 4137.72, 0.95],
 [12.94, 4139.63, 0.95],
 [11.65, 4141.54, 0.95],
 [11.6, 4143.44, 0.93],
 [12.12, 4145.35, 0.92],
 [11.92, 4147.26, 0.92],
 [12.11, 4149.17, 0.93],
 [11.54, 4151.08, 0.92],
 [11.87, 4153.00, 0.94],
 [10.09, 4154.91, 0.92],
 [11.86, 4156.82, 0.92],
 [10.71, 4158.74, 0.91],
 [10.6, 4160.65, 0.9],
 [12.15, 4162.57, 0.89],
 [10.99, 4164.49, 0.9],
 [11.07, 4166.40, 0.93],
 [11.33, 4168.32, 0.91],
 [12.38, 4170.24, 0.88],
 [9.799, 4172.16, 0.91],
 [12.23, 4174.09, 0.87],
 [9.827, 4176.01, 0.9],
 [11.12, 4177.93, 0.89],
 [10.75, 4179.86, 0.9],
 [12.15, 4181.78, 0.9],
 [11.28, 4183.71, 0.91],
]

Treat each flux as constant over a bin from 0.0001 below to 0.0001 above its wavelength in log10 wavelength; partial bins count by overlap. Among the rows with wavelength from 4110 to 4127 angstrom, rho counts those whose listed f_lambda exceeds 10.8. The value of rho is 5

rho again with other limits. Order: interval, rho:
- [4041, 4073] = 13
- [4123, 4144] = 7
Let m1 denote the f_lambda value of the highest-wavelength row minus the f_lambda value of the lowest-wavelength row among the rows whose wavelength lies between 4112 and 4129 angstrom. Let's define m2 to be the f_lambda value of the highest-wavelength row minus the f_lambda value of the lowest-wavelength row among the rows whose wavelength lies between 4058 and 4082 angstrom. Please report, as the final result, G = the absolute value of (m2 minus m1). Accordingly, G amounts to 0.6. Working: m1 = -0.9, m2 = -0.3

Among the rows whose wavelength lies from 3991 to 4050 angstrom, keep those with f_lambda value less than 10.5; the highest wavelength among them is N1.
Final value 4045.40 angstrom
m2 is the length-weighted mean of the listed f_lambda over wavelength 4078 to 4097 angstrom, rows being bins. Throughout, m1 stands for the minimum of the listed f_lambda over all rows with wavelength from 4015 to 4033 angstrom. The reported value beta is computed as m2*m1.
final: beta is 101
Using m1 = 9.562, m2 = 10.5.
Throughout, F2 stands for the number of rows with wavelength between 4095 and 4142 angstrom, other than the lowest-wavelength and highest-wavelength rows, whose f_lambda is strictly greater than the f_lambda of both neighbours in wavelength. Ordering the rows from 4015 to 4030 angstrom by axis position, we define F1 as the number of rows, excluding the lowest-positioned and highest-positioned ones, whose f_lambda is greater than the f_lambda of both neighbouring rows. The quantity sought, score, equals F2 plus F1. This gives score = 9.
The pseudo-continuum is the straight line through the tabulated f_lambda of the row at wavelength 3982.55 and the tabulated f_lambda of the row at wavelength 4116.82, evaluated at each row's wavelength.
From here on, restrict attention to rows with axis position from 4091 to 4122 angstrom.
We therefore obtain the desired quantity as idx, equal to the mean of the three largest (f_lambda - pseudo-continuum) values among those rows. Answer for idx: 1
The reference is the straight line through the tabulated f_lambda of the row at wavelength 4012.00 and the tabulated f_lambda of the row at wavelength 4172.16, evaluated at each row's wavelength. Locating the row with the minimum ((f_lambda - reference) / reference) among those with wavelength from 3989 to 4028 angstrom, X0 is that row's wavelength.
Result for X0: 4004.62 angstrom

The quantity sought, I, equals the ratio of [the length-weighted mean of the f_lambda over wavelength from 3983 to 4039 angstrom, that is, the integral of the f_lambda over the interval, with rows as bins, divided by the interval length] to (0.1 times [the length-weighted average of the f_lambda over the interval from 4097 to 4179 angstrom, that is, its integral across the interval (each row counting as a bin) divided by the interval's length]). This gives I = 10.5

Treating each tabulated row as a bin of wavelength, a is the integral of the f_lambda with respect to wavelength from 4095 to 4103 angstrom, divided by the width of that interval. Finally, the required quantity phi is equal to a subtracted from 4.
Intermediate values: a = 10.4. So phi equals -6.38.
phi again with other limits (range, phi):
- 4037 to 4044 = -7.52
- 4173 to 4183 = -7.19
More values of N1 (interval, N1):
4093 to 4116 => 4111.13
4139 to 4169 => 4154.91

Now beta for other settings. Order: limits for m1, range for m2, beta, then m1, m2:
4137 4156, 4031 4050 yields 116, 10.09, 11.5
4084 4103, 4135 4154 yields 96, 8.038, 11.9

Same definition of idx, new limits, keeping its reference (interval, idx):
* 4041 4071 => 4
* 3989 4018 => 4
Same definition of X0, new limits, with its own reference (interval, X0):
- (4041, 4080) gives 4064.07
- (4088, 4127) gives 4103.57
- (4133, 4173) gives 4172.16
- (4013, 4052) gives 4024.96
